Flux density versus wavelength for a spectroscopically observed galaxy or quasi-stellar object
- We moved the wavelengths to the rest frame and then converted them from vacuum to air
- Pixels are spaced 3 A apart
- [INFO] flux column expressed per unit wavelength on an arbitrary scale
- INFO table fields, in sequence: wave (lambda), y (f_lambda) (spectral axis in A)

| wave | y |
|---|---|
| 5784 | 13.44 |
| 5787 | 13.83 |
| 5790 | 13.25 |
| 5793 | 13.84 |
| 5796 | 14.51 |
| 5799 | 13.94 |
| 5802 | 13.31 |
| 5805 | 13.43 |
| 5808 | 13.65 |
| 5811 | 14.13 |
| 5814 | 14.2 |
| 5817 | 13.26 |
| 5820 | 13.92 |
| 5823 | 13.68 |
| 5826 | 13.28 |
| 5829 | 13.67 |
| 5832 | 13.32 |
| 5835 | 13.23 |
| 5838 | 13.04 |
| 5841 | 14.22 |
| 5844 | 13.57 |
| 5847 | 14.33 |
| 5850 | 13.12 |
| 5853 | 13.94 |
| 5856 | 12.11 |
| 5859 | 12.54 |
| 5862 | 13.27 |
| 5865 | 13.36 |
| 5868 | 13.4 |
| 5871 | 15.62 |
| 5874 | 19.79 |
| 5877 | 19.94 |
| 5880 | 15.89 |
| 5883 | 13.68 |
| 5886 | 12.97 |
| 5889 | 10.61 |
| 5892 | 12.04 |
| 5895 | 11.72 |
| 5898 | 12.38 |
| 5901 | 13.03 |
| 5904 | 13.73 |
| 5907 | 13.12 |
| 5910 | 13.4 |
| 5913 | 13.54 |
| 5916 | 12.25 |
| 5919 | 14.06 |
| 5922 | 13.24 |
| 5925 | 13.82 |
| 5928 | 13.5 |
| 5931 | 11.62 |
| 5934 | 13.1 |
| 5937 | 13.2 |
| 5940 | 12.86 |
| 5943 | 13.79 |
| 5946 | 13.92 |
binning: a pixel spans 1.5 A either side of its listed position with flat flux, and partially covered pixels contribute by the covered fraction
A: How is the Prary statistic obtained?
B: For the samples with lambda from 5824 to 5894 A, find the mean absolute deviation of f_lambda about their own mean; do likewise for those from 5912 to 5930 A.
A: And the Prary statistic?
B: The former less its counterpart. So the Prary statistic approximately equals 1.0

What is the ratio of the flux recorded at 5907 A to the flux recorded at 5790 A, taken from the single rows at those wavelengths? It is 0.99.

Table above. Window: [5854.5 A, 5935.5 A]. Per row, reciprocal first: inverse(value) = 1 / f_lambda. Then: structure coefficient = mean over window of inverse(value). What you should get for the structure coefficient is 0.0748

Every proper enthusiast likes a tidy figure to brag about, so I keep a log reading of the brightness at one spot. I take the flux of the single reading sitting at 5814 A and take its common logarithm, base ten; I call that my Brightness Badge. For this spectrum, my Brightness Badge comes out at 1.15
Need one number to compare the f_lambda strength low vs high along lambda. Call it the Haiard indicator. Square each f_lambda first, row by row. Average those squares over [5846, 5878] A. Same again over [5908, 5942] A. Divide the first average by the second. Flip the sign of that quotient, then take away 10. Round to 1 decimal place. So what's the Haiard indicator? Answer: -11.3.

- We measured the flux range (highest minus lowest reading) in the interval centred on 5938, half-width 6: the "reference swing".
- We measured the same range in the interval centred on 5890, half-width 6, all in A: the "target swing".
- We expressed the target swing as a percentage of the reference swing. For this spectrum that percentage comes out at 254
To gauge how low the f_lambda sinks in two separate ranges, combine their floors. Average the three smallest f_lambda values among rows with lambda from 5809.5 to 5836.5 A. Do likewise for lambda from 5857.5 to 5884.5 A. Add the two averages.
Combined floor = 26.3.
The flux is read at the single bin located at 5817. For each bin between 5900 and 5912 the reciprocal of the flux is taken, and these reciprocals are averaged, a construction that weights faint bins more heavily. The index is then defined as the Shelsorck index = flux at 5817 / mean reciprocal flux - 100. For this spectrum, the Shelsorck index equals 77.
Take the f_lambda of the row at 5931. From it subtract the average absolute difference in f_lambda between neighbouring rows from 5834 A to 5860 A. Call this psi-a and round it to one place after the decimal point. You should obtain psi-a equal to 10.7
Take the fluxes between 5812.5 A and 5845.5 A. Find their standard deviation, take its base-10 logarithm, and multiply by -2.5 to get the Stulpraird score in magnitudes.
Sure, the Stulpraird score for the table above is 1.0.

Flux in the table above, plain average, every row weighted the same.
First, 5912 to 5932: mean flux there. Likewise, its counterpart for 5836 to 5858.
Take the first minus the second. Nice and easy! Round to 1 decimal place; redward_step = -0.3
